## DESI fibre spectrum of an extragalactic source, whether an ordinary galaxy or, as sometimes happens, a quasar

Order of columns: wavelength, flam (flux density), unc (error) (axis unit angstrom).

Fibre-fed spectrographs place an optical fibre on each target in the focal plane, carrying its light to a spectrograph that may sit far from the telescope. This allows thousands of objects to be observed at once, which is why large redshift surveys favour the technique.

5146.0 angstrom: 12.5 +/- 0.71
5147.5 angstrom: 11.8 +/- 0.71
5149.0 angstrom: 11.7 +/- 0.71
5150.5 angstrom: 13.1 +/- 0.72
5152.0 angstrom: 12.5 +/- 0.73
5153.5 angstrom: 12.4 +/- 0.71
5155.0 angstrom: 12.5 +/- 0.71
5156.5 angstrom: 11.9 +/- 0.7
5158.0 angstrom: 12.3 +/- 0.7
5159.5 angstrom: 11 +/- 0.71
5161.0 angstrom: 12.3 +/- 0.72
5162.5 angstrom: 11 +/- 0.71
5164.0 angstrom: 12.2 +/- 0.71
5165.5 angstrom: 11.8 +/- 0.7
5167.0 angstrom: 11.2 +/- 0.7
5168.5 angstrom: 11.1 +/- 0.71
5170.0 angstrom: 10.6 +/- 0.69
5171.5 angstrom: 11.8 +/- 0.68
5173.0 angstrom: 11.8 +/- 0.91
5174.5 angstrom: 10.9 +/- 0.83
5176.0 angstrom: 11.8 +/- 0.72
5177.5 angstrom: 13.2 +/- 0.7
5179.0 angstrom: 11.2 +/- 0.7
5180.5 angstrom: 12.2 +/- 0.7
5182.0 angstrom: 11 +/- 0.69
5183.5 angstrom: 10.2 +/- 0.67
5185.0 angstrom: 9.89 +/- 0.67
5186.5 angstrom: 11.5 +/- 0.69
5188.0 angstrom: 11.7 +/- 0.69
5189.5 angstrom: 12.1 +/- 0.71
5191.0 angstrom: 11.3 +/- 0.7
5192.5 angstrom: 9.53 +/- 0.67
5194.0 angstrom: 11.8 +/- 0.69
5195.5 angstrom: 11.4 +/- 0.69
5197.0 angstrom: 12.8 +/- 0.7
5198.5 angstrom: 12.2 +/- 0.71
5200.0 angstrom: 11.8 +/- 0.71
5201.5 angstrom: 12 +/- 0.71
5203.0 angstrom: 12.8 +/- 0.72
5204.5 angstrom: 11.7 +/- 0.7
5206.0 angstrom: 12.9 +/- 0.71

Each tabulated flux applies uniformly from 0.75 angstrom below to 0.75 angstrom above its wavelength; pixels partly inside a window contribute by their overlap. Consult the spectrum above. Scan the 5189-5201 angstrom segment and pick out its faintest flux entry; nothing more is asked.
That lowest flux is 9.53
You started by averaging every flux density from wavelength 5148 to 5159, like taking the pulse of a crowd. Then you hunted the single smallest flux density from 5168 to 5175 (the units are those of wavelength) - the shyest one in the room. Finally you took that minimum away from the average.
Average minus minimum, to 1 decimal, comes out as 1.7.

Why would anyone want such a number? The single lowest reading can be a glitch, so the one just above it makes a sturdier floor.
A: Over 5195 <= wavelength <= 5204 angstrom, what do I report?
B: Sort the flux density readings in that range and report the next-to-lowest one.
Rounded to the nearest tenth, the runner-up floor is 11.8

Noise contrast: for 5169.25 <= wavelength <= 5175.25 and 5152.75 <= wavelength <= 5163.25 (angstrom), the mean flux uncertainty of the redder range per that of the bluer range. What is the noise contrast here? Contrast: 1.10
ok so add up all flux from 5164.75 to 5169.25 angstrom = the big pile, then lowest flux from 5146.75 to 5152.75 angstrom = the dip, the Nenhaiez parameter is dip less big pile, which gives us -22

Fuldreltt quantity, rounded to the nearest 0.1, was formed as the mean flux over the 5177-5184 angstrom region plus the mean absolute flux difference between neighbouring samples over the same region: 12.8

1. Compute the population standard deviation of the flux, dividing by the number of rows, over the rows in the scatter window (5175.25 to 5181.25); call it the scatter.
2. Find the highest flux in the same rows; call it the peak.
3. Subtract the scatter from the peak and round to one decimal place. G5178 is 12.5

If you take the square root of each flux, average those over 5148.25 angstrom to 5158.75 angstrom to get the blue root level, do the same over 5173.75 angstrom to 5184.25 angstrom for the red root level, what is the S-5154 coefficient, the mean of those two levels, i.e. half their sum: 3.451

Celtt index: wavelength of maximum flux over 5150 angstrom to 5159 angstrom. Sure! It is 5150.5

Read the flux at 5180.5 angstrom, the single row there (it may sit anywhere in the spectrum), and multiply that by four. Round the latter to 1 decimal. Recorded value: 48.8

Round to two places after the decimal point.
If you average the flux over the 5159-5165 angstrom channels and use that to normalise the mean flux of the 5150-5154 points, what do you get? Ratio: 1.09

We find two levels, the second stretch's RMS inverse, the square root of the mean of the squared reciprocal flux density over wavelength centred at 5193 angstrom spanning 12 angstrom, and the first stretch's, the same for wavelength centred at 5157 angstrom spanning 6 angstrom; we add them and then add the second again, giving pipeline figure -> 0.258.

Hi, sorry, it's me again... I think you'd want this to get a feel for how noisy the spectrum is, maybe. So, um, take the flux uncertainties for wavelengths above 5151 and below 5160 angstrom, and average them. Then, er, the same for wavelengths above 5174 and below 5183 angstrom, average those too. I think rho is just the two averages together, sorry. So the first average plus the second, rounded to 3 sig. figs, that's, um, 1.43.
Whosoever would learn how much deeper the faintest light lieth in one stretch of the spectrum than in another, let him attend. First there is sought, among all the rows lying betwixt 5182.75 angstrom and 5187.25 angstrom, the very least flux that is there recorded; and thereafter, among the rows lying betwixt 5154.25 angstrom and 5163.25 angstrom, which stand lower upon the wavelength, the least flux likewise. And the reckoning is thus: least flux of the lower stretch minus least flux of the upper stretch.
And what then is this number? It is 1.1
